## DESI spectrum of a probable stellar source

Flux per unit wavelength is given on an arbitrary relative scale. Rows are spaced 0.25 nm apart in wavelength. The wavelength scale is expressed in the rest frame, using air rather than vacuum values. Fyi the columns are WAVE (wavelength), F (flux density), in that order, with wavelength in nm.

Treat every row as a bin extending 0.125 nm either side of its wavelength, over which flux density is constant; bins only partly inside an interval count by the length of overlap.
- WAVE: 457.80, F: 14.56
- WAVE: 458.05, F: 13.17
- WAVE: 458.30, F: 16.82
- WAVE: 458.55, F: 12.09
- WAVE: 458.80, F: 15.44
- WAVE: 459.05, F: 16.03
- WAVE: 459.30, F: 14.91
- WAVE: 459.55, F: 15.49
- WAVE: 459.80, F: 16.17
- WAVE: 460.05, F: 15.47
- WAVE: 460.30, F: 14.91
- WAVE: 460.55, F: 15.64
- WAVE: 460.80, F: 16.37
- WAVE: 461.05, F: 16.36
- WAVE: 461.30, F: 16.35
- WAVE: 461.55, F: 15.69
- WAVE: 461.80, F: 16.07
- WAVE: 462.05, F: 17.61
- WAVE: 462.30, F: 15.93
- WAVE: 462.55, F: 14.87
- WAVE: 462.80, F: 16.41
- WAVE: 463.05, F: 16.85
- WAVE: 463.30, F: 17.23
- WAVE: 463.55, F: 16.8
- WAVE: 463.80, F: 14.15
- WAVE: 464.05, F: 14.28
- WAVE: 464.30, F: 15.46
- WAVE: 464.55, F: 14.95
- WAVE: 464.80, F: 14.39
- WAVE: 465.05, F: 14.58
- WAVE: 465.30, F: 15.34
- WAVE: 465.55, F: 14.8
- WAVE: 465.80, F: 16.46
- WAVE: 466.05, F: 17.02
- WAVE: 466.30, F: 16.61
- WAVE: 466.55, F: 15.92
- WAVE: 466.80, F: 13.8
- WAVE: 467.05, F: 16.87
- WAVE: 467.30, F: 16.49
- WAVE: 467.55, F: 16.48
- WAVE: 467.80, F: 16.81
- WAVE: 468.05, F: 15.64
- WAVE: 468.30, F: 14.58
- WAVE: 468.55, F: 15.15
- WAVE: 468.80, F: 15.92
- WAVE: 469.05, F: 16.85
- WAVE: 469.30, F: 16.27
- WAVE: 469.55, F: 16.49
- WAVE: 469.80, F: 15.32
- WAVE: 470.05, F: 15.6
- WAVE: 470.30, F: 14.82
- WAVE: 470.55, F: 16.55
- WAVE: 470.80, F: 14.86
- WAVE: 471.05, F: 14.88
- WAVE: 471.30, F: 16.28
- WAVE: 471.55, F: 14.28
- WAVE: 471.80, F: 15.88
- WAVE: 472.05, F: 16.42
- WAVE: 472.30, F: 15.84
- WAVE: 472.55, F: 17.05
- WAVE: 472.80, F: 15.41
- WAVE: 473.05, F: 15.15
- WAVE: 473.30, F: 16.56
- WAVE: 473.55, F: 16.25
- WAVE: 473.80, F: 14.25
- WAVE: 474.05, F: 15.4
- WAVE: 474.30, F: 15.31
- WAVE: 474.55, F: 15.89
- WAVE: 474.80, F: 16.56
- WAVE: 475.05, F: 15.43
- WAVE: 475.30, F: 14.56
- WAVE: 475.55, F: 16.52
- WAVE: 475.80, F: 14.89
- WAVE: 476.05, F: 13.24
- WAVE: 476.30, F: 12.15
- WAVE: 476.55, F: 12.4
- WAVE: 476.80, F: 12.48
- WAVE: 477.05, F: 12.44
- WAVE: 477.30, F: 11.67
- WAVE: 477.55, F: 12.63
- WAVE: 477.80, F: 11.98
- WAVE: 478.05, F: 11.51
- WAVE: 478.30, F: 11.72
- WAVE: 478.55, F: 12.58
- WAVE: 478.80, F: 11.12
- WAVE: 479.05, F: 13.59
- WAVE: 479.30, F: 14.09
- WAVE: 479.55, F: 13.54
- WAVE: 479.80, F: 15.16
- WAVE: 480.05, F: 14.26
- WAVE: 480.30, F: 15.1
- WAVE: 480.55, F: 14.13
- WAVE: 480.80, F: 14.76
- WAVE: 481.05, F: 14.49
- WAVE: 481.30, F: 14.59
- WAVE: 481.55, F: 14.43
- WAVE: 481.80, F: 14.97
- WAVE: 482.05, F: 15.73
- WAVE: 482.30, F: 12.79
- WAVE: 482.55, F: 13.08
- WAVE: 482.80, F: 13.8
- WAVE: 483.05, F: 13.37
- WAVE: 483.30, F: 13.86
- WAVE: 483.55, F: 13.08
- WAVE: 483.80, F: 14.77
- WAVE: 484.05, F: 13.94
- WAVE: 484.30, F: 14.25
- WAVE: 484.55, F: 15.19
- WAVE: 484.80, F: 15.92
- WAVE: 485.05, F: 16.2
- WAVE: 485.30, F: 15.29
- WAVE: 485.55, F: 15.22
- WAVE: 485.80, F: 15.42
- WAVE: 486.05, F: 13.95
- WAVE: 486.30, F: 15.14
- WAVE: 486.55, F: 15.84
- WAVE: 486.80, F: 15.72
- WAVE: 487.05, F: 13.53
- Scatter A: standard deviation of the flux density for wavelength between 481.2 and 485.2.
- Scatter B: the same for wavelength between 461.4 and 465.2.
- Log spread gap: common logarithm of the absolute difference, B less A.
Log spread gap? -1.1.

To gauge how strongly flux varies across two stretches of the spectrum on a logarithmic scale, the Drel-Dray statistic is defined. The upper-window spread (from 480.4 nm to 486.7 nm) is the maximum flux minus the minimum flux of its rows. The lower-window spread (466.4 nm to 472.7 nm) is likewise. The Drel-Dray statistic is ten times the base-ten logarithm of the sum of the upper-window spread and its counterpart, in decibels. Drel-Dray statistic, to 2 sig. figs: 8.2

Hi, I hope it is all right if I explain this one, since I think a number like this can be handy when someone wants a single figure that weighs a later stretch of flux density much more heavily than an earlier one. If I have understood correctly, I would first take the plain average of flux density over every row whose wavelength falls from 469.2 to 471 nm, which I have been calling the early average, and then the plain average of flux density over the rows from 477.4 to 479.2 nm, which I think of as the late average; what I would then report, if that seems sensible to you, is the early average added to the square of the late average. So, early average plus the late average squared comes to 164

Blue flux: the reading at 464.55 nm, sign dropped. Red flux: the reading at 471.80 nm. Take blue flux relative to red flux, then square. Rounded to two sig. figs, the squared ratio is 0.89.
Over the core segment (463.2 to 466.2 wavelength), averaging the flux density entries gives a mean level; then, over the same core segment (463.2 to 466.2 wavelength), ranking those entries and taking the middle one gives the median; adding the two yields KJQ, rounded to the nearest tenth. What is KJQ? 30.6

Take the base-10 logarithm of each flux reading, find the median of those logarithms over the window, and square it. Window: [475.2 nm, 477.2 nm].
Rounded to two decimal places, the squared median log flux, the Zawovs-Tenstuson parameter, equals 1.23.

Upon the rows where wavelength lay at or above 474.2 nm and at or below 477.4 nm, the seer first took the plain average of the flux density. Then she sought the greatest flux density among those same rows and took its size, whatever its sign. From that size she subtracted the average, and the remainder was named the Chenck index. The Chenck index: 2.4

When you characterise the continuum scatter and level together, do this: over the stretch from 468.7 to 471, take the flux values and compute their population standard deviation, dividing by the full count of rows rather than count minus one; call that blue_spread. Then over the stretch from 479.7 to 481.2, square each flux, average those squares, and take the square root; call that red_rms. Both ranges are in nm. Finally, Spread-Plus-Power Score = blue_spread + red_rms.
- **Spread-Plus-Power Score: 15.4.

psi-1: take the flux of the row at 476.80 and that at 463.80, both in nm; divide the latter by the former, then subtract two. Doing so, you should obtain -0.87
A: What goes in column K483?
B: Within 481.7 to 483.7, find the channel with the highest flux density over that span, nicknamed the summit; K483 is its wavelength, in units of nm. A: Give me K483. 482.05 nm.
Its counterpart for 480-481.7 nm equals 480.30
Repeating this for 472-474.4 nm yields 472.55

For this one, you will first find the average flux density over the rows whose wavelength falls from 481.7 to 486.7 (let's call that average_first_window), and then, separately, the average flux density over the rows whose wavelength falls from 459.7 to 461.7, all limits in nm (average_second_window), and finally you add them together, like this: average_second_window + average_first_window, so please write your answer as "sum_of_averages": 30.5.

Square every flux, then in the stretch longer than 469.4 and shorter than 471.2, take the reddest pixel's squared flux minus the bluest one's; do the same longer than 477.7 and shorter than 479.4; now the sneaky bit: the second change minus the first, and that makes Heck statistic 106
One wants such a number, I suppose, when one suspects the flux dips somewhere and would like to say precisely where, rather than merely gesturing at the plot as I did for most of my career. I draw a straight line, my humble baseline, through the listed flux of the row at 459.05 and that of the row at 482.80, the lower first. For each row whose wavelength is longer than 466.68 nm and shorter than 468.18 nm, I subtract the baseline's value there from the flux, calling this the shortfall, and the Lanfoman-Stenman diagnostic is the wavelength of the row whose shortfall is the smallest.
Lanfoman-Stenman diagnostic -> 466.80 nm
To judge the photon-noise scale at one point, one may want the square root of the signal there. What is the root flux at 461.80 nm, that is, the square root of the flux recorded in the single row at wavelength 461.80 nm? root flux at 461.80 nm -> 4.01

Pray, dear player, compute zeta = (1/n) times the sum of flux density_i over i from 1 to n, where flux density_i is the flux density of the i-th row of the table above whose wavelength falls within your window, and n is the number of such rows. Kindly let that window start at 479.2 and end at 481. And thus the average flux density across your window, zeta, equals 14.4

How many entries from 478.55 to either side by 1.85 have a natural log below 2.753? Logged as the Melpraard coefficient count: 15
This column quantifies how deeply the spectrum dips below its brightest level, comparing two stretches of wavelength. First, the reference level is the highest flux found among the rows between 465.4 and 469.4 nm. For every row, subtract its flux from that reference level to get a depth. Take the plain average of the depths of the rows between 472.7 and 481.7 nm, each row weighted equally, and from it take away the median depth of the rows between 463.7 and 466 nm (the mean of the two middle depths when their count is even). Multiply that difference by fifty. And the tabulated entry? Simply 37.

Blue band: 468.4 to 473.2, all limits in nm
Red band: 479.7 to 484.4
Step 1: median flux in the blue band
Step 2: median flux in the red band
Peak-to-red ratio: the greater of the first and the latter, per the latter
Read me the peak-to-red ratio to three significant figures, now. 1.11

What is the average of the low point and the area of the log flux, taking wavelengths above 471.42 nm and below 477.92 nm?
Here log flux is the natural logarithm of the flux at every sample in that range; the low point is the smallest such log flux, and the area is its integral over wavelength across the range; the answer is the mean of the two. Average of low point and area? 9.9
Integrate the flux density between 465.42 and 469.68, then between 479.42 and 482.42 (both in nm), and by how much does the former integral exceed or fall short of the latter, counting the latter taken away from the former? 25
